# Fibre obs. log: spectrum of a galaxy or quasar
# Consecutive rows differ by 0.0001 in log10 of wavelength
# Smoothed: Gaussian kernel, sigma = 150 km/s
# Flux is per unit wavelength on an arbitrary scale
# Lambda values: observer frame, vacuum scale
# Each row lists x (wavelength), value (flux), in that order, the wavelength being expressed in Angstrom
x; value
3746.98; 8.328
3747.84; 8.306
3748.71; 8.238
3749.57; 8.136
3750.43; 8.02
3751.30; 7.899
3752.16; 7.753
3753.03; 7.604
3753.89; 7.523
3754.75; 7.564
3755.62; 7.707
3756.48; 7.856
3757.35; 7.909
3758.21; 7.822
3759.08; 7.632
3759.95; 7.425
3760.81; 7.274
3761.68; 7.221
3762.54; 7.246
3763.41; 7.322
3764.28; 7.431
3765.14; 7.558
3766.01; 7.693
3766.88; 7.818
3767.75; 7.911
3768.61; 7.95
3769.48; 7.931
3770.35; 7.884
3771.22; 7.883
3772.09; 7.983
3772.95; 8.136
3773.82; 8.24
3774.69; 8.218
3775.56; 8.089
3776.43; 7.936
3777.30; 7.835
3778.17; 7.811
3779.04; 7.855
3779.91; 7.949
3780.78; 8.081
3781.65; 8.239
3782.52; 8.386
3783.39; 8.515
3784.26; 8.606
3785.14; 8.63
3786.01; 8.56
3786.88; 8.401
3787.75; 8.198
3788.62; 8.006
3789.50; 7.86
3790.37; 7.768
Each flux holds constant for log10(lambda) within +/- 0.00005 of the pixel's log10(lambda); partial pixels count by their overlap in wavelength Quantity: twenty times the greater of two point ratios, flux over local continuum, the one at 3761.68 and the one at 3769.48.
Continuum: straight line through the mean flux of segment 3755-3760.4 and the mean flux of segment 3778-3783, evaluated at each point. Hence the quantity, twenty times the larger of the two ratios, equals 20.1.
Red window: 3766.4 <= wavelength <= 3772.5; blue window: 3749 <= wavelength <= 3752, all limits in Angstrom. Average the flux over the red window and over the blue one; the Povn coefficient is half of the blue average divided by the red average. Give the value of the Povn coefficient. 0.507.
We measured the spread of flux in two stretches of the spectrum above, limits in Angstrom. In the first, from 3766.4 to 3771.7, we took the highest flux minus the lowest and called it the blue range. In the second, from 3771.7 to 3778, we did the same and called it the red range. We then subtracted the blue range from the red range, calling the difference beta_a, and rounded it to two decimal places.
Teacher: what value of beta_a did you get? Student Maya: 0.27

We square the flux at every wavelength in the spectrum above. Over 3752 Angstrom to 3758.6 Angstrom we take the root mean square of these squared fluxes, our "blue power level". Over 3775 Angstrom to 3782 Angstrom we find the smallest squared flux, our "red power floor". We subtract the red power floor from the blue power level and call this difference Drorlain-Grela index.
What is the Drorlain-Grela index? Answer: -1.4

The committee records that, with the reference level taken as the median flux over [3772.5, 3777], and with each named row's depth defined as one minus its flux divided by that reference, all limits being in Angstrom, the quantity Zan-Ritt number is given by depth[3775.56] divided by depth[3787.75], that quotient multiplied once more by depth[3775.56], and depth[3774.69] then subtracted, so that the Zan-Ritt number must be 0.01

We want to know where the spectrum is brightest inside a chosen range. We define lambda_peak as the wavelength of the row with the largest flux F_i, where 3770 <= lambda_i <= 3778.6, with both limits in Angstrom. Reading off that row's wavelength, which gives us 3773.82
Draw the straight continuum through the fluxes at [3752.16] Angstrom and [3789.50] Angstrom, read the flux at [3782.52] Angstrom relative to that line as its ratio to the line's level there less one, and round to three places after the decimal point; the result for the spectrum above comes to 0.070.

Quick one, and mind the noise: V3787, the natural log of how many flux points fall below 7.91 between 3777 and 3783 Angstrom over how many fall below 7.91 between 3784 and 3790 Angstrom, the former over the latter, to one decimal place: 1.1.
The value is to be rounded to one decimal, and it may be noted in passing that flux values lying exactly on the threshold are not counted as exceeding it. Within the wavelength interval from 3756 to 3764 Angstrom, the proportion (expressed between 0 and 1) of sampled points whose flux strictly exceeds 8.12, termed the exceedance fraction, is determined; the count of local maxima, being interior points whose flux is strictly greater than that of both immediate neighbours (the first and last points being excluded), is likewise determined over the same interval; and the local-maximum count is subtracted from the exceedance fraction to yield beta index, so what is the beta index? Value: -1.0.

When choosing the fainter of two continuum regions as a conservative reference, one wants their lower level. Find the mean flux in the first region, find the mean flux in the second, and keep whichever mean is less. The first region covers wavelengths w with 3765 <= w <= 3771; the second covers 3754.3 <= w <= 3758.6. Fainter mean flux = 7.8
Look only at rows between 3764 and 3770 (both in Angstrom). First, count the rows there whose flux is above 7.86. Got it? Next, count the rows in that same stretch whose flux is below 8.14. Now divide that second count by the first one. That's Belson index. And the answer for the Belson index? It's 2.3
